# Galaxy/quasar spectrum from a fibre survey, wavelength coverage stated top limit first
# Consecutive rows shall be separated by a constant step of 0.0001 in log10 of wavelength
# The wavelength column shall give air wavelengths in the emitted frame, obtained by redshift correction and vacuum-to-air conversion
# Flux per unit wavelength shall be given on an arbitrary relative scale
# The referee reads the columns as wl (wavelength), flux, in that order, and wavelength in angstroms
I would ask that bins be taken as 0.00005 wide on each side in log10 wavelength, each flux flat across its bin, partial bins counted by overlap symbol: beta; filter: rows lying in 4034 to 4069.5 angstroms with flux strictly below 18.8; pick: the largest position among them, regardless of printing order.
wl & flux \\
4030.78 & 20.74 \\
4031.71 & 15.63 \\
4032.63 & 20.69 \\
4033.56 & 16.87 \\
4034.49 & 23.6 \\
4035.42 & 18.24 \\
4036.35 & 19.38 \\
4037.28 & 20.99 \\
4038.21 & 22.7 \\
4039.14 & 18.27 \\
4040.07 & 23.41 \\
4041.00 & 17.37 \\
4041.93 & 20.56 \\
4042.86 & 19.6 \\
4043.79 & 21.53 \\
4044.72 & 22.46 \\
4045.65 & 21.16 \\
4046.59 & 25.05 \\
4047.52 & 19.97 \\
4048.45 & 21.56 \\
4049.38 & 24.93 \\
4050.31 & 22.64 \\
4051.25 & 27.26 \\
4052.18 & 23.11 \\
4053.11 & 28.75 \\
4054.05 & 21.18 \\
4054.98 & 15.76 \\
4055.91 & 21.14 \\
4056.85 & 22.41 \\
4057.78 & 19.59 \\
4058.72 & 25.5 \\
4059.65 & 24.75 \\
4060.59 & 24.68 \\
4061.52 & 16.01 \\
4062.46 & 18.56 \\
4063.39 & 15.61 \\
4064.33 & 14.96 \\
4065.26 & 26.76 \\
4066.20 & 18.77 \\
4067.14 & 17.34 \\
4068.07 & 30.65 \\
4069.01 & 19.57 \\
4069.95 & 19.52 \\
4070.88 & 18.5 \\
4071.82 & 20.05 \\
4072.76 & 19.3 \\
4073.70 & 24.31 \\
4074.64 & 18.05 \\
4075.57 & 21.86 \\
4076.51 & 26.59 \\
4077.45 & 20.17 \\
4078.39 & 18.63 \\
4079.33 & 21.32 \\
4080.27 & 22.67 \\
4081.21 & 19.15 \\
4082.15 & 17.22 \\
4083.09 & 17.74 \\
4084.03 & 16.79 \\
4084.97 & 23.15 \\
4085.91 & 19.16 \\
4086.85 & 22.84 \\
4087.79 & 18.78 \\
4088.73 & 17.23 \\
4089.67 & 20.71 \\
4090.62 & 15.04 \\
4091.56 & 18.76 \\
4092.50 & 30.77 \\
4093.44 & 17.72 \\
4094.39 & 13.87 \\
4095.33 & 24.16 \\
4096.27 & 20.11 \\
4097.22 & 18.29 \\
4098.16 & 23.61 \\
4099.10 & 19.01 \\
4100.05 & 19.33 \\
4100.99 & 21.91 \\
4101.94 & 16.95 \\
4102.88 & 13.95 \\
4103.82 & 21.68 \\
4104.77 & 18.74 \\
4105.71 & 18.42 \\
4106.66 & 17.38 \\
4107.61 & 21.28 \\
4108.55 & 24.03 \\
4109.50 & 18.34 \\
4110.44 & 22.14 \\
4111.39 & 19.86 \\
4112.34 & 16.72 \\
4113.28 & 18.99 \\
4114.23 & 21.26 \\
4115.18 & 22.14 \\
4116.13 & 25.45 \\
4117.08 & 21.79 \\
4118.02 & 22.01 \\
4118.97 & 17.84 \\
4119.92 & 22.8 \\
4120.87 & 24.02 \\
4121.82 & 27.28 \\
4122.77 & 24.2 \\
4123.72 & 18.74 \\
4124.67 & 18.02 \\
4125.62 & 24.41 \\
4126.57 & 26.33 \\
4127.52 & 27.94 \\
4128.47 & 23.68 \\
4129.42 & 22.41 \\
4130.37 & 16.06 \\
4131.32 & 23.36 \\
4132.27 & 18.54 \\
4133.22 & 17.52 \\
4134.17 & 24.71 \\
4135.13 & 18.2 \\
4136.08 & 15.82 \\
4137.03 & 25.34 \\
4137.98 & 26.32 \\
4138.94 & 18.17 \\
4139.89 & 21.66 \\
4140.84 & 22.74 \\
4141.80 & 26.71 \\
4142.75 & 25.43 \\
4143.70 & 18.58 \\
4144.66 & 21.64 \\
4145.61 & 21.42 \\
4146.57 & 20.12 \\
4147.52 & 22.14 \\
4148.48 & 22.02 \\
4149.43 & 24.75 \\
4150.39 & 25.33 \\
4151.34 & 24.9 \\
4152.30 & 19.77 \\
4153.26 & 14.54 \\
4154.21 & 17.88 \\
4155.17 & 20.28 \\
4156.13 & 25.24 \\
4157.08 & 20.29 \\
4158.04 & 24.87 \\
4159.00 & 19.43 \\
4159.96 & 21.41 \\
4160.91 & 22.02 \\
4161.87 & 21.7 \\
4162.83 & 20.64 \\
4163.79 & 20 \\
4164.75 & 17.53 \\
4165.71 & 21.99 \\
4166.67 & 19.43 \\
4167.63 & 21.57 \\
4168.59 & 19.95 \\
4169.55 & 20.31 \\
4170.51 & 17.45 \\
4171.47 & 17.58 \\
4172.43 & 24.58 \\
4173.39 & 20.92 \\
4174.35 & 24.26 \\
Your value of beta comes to 4067.14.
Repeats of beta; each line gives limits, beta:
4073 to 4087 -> 4084.03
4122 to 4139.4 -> 4138.94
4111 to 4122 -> 4118.97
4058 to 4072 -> 4070.88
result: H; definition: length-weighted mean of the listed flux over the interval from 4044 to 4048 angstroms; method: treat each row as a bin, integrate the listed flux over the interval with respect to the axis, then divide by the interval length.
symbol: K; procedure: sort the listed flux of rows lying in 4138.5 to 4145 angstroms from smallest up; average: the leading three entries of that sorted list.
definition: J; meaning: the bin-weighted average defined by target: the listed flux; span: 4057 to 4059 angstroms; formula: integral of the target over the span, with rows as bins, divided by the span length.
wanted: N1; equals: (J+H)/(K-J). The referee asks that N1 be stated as -16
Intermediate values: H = 22.1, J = 22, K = 19.5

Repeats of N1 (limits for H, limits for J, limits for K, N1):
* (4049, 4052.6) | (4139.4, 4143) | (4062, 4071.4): -6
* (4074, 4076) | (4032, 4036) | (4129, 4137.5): -12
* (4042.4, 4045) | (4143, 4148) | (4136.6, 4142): -315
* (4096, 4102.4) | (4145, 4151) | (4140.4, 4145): -25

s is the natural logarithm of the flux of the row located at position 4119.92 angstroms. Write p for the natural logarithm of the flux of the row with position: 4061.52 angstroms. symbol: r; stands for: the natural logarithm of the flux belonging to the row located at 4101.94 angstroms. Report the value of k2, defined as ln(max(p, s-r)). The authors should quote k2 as 1.02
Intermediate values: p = 2.77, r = 2.83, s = 3.13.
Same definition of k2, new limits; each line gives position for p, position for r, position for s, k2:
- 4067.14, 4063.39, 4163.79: 1.05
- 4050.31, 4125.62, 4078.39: 1.14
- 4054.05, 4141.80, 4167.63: 1.12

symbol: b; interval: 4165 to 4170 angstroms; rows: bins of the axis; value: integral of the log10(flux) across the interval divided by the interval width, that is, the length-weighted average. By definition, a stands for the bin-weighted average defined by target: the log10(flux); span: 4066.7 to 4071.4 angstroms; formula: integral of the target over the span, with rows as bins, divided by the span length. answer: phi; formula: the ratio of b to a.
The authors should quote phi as 1.00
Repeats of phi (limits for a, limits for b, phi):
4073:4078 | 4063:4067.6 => 0.94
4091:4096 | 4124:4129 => 1.05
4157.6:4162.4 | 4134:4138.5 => 0.99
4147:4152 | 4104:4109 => 0.95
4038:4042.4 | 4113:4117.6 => 1.03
